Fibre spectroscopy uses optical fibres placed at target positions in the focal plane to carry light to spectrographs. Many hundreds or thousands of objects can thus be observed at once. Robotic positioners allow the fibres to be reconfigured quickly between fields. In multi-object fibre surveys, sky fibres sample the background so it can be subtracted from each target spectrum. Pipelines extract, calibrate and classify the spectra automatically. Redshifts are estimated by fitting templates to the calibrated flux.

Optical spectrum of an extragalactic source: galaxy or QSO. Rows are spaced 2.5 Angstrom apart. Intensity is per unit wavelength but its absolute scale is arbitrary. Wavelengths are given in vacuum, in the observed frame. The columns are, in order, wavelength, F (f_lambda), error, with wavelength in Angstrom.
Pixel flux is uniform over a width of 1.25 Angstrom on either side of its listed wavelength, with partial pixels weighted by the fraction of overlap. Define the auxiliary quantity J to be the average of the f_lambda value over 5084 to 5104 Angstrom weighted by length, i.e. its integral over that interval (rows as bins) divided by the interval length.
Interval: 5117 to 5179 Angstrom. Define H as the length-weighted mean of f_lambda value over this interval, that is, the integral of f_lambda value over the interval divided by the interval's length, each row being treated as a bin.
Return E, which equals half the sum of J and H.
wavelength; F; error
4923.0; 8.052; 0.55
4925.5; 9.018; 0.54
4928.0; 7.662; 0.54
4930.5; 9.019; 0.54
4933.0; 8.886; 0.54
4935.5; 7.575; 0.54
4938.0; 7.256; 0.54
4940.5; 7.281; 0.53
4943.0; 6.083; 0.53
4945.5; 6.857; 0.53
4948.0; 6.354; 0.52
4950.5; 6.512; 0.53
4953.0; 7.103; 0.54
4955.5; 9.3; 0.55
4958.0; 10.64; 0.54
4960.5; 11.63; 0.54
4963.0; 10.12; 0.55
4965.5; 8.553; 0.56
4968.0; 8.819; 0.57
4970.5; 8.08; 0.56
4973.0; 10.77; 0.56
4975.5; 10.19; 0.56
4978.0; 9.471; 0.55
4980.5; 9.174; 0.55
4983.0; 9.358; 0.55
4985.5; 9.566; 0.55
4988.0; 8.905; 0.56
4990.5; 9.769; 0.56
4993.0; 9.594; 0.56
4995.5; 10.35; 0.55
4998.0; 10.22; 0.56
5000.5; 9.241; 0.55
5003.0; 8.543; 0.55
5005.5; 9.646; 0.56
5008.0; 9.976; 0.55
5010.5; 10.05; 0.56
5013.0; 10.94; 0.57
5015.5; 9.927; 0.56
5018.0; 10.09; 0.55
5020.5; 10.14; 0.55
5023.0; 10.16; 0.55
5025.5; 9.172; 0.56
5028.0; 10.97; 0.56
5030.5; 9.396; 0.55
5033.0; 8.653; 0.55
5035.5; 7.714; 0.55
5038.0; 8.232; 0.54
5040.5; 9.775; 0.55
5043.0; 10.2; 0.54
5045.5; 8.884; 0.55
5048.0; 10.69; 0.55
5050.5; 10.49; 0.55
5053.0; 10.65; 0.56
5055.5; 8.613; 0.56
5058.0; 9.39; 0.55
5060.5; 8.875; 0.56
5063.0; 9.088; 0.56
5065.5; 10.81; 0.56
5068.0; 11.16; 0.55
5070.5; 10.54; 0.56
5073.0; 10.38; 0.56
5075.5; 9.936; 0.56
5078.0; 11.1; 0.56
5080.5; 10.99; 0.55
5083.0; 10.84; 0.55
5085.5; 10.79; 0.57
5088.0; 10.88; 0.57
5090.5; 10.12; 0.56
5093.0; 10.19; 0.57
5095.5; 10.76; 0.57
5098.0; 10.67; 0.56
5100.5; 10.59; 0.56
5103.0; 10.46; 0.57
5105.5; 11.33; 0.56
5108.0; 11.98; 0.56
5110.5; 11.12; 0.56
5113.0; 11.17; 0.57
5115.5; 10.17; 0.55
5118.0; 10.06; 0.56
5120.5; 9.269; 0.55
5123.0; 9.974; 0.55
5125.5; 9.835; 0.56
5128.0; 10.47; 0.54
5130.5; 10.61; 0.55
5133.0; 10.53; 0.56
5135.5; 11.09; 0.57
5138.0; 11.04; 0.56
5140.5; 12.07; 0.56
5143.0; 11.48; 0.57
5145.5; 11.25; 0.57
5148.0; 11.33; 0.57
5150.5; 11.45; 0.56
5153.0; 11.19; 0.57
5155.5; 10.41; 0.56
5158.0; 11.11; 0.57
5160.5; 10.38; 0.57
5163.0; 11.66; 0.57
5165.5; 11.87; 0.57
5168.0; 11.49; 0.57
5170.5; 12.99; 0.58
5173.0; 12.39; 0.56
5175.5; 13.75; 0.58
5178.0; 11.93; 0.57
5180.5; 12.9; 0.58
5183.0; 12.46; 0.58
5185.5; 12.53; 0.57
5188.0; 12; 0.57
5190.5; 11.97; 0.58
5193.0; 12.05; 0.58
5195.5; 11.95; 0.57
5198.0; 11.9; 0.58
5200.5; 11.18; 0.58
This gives 10.9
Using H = 11.2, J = 10.6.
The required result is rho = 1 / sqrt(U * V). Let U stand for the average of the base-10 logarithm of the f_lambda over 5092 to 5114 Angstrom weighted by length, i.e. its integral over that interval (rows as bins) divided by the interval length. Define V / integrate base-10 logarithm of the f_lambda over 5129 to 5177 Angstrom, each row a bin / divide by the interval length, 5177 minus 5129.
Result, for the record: 0.95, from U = 1.04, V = 1.06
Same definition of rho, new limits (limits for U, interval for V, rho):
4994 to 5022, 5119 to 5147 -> 0.99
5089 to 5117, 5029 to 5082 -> 0.99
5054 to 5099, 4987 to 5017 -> 1.00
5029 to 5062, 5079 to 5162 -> 1.00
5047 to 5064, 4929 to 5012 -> 1.04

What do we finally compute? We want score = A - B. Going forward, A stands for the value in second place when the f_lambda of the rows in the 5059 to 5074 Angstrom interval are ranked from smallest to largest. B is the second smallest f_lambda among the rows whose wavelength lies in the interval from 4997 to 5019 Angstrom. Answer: -0.2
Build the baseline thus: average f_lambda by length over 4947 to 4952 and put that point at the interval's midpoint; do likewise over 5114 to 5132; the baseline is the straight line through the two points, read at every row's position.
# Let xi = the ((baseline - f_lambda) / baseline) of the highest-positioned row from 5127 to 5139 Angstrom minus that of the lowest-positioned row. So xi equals -0.03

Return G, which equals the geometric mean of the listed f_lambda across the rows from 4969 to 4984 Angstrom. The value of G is 9.5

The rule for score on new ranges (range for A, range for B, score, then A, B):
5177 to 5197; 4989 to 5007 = 2.7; 11.95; 9.241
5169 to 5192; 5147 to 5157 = 0.8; 11.97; 11.19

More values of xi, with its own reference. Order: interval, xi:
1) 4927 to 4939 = 0.11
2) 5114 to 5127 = 0.05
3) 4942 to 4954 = -0.13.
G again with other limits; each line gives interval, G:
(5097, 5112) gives 11.0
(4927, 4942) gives 7.9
